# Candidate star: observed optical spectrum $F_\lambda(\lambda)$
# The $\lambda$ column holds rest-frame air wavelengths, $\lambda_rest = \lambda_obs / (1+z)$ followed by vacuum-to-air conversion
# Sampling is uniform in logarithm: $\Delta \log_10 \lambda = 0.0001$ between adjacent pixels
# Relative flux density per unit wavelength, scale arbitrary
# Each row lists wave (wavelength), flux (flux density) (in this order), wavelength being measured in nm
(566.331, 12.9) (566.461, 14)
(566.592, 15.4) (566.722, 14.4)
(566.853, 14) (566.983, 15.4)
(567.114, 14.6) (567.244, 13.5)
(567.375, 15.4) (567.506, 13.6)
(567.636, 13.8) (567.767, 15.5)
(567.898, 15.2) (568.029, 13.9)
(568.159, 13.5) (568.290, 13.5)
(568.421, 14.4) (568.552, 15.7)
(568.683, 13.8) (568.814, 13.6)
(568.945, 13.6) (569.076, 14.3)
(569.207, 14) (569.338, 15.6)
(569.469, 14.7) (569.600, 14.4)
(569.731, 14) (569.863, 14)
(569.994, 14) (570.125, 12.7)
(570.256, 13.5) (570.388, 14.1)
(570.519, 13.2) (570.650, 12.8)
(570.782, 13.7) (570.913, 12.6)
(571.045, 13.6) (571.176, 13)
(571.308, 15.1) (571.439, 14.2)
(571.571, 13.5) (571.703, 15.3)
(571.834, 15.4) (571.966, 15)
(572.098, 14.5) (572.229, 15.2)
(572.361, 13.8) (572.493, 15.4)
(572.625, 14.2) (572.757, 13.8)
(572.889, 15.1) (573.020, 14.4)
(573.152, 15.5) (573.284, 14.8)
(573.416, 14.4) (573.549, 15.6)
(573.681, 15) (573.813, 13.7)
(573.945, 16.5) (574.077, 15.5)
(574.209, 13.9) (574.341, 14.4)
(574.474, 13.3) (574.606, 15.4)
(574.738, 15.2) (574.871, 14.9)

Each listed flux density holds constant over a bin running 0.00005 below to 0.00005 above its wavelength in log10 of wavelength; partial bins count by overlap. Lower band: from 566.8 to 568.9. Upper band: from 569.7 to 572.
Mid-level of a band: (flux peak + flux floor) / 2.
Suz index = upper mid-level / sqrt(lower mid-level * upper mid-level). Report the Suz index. 0.98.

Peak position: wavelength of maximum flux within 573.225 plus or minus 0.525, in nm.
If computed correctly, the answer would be 573.549 nm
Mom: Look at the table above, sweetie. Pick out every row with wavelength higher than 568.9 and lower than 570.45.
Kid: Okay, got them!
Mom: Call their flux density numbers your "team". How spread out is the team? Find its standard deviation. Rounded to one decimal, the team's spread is 0.7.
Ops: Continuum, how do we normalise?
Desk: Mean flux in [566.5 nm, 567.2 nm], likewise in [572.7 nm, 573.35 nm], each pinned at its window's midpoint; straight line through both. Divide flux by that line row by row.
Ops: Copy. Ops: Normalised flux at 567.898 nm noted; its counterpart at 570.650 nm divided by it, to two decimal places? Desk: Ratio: 0.84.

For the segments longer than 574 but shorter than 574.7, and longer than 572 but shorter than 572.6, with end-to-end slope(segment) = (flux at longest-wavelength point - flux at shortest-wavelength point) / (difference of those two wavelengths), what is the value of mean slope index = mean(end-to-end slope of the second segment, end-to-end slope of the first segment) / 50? 0.02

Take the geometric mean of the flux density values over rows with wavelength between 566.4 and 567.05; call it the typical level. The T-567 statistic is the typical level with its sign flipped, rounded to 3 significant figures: -14.6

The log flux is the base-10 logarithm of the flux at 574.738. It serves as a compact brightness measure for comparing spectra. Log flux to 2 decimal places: 1.18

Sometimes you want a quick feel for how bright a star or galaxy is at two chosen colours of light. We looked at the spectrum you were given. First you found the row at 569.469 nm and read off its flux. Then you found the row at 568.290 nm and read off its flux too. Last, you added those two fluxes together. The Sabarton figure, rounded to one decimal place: 28.2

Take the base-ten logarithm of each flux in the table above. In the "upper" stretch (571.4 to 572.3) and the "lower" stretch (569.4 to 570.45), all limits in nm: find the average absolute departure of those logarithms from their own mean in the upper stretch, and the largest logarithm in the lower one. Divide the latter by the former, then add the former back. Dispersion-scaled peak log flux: 69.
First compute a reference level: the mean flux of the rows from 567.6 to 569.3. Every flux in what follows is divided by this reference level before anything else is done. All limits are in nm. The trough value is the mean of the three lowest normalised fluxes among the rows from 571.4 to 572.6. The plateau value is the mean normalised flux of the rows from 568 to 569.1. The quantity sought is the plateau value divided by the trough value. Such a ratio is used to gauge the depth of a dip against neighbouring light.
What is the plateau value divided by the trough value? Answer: 1.014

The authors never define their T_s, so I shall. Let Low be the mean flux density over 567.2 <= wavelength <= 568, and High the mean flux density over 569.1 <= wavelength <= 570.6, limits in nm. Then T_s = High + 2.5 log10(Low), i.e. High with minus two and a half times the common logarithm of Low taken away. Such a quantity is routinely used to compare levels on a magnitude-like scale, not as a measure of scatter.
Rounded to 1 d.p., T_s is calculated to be 16.9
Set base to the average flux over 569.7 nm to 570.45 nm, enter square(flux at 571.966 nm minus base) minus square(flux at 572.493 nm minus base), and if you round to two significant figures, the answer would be -1.2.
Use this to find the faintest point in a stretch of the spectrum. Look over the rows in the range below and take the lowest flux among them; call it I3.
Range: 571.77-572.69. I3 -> 13.8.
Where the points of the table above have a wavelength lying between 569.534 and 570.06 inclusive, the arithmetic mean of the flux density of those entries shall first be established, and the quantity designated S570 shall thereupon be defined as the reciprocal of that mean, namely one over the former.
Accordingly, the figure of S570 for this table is 0.0709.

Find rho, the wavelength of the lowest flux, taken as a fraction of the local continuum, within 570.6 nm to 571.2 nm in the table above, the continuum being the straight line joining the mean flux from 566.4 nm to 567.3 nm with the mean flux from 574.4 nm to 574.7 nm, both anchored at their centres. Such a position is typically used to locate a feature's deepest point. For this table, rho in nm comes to 570.913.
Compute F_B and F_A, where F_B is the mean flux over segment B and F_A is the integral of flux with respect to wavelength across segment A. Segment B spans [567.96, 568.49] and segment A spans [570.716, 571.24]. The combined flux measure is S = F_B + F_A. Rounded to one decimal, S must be 20.8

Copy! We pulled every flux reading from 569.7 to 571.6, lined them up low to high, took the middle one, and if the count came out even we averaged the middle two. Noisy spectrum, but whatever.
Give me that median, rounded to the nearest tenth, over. 13.6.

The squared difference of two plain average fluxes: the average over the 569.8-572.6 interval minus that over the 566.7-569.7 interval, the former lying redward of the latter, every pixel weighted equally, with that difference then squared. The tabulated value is 0.11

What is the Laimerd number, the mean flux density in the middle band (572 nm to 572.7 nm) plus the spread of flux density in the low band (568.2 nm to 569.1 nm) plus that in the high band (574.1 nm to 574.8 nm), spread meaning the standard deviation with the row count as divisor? 16.1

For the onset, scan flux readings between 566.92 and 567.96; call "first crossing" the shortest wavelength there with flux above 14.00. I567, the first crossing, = 566.983 nm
